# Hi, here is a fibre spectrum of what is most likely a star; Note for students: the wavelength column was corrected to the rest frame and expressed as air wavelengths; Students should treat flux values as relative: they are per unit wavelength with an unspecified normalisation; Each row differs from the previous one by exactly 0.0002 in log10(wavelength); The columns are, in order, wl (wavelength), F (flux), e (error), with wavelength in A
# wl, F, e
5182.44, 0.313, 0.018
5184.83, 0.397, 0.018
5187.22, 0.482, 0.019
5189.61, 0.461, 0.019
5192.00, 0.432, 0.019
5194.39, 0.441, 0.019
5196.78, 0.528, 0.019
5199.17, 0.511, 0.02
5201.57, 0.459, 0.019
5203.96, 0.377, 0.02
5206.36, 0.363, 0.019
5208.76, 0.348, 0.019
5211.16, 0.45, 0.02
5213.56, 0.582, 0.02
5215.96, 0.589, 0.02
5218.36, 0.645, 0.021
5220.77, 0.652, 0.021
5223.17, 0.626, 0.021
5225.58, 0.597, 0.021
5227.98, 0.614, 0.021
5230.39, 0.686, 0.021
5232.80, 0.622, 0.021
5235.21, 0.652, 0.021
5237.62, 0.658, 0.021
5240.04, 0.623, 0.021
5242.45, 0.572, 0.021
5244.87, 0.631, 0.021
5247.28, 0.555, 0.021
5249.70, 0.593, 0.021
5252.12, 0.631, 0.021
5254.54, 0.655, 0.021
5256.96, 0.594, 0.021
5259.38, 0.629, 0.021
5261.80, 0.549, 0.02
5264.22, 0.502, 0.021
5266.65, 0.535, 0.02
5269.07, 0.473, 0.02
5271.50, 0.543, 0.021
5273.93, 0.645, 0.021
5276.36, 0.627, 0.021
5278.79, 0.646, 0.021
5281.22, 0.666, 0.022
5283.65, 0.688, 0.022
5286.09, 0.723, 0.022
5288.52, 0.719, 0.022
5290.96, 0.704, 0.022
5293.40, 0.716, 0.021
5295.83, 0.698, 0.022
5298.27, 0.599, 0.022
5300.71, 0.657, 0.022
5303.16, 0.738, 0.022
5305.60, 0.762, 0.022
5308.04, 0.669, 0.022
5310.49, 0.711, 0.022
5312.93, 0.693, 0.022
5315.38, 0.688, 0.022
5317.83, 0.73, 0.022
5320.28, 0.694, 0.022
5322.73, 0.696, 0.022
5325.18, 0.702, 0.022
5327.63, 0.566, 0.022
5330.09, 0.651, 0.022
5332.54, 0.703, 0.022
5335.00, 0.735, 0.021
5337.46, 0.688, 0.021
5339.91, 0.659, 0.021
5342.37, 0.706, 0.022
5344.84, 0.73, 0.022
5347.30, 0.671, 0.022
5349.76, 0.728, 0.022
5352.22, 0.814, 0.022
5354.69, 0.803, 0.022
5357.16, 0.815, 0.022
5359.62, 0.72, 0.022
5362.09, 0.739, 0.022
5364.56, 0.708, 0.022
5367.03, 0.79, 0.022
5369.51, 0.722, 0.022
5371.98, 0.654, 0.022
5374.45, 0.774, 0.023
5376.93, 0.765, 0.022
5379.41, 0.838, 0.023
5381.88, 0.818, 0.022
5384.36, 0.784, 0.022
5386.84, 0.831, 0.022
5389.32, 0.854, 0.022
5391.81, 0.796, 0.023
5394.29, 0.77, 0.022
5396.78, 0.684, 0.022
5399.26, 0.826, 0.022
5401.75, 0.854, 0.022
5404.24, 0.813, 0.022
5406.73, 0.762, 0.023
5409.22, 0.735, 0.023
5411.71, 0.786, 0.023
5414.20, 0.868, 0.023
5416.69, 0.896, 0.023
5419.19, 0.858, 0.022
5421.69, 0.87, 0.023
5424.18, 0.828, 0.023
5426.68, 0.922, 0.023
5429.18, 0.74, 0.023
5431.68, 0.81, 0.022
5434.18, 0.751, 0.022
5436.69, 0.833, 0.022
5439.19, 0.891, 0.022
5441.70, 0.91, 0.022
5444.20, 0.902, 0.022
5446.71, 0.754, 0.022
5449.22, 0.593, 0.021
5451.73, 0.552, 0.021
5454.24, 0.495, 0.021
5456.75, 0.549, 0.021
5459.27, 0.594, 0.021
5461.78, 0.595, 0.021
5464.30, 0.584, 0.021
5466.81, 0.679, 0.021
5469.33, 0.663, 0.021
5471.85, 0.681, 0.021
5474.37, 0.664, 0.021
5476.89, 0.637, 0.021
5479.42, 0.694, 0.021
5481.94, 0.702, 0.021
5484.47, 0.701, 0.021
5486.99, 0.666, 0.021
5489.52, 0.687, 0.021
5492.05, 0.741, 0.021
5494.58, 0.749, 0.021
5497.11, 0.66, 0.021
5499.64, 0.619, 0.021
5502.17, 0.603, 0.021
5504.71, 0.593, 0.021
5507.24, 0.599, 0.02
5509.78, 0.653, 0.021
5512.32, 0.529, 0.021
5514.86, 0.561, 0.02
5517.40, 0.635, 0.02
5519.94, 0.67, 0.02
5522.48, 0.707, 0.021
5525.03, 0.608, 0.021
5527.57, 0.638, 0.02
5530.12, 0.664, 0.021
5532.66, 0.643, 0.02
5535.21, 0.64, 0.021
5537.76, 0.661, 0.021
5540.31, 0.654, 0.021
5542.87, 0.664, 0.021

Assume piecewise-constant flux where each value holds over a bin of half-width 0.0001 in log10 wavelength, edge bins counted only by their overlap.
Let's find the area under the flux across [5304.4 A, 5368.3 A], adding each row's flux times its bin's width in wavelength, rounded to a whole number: 46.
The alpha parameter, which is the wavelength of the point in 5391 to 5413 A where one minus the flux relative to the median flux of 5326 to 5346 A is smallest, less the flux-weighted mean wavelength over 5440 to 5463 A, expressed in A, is -48.8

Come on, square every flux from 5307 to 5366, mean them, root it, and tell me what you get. 0.71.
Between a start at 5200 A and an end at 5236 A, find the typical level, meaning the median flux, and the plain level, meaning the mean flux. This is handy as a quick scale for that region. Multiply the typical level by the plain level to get 0.33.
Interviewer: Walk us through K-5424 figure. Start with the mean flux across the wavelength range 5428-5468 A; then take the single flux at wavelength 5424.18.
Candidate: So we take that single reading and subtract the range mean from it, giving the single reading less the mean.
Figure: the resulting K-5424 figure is 0.13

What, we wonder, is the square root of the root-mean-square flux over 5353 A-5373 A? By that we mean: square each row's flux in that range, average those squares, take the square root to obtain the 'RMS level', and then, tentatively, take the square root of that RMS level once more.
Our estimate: 0.86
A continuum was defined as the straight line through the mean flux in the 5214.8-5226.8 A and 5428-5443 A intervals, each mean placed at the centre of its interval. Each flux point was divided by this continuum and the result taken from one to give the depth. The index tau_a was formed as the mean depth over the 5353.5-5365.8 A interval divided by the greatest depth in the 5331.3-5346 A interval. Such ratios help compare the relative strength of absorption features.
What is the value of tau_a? -0.1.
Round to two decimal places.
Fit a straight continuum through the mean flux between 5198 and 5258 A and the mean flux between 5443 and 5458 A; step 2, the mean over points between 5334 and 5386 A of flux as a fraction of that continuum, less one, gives 0.22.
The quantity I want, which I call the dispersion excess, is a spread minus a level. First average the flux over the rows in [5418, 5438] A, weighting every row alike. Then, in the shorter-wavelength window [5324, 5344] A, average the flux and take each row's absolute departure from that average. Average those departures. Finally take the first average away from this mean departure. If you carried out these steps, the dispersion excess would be -0.79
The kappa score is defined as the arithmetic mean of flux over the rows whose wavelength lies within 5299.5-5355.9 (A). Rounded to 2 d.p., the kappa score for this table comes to 0.70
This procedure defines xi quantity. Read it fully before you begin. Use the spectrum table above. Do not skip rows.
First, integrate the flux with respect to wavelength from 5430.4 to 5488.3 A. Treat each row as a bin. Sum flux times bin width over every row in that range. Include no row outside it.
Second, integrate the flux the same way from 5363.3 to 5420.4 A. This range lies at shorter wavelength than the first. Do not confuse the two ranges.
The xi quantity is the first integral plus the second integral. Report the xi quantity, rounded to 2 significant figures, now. 85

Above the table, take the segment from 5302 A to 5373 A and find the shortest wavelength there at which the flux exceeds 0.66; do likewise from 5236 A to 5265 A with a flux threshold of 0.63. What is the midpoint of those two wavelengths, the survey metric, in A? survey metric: 5270.4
